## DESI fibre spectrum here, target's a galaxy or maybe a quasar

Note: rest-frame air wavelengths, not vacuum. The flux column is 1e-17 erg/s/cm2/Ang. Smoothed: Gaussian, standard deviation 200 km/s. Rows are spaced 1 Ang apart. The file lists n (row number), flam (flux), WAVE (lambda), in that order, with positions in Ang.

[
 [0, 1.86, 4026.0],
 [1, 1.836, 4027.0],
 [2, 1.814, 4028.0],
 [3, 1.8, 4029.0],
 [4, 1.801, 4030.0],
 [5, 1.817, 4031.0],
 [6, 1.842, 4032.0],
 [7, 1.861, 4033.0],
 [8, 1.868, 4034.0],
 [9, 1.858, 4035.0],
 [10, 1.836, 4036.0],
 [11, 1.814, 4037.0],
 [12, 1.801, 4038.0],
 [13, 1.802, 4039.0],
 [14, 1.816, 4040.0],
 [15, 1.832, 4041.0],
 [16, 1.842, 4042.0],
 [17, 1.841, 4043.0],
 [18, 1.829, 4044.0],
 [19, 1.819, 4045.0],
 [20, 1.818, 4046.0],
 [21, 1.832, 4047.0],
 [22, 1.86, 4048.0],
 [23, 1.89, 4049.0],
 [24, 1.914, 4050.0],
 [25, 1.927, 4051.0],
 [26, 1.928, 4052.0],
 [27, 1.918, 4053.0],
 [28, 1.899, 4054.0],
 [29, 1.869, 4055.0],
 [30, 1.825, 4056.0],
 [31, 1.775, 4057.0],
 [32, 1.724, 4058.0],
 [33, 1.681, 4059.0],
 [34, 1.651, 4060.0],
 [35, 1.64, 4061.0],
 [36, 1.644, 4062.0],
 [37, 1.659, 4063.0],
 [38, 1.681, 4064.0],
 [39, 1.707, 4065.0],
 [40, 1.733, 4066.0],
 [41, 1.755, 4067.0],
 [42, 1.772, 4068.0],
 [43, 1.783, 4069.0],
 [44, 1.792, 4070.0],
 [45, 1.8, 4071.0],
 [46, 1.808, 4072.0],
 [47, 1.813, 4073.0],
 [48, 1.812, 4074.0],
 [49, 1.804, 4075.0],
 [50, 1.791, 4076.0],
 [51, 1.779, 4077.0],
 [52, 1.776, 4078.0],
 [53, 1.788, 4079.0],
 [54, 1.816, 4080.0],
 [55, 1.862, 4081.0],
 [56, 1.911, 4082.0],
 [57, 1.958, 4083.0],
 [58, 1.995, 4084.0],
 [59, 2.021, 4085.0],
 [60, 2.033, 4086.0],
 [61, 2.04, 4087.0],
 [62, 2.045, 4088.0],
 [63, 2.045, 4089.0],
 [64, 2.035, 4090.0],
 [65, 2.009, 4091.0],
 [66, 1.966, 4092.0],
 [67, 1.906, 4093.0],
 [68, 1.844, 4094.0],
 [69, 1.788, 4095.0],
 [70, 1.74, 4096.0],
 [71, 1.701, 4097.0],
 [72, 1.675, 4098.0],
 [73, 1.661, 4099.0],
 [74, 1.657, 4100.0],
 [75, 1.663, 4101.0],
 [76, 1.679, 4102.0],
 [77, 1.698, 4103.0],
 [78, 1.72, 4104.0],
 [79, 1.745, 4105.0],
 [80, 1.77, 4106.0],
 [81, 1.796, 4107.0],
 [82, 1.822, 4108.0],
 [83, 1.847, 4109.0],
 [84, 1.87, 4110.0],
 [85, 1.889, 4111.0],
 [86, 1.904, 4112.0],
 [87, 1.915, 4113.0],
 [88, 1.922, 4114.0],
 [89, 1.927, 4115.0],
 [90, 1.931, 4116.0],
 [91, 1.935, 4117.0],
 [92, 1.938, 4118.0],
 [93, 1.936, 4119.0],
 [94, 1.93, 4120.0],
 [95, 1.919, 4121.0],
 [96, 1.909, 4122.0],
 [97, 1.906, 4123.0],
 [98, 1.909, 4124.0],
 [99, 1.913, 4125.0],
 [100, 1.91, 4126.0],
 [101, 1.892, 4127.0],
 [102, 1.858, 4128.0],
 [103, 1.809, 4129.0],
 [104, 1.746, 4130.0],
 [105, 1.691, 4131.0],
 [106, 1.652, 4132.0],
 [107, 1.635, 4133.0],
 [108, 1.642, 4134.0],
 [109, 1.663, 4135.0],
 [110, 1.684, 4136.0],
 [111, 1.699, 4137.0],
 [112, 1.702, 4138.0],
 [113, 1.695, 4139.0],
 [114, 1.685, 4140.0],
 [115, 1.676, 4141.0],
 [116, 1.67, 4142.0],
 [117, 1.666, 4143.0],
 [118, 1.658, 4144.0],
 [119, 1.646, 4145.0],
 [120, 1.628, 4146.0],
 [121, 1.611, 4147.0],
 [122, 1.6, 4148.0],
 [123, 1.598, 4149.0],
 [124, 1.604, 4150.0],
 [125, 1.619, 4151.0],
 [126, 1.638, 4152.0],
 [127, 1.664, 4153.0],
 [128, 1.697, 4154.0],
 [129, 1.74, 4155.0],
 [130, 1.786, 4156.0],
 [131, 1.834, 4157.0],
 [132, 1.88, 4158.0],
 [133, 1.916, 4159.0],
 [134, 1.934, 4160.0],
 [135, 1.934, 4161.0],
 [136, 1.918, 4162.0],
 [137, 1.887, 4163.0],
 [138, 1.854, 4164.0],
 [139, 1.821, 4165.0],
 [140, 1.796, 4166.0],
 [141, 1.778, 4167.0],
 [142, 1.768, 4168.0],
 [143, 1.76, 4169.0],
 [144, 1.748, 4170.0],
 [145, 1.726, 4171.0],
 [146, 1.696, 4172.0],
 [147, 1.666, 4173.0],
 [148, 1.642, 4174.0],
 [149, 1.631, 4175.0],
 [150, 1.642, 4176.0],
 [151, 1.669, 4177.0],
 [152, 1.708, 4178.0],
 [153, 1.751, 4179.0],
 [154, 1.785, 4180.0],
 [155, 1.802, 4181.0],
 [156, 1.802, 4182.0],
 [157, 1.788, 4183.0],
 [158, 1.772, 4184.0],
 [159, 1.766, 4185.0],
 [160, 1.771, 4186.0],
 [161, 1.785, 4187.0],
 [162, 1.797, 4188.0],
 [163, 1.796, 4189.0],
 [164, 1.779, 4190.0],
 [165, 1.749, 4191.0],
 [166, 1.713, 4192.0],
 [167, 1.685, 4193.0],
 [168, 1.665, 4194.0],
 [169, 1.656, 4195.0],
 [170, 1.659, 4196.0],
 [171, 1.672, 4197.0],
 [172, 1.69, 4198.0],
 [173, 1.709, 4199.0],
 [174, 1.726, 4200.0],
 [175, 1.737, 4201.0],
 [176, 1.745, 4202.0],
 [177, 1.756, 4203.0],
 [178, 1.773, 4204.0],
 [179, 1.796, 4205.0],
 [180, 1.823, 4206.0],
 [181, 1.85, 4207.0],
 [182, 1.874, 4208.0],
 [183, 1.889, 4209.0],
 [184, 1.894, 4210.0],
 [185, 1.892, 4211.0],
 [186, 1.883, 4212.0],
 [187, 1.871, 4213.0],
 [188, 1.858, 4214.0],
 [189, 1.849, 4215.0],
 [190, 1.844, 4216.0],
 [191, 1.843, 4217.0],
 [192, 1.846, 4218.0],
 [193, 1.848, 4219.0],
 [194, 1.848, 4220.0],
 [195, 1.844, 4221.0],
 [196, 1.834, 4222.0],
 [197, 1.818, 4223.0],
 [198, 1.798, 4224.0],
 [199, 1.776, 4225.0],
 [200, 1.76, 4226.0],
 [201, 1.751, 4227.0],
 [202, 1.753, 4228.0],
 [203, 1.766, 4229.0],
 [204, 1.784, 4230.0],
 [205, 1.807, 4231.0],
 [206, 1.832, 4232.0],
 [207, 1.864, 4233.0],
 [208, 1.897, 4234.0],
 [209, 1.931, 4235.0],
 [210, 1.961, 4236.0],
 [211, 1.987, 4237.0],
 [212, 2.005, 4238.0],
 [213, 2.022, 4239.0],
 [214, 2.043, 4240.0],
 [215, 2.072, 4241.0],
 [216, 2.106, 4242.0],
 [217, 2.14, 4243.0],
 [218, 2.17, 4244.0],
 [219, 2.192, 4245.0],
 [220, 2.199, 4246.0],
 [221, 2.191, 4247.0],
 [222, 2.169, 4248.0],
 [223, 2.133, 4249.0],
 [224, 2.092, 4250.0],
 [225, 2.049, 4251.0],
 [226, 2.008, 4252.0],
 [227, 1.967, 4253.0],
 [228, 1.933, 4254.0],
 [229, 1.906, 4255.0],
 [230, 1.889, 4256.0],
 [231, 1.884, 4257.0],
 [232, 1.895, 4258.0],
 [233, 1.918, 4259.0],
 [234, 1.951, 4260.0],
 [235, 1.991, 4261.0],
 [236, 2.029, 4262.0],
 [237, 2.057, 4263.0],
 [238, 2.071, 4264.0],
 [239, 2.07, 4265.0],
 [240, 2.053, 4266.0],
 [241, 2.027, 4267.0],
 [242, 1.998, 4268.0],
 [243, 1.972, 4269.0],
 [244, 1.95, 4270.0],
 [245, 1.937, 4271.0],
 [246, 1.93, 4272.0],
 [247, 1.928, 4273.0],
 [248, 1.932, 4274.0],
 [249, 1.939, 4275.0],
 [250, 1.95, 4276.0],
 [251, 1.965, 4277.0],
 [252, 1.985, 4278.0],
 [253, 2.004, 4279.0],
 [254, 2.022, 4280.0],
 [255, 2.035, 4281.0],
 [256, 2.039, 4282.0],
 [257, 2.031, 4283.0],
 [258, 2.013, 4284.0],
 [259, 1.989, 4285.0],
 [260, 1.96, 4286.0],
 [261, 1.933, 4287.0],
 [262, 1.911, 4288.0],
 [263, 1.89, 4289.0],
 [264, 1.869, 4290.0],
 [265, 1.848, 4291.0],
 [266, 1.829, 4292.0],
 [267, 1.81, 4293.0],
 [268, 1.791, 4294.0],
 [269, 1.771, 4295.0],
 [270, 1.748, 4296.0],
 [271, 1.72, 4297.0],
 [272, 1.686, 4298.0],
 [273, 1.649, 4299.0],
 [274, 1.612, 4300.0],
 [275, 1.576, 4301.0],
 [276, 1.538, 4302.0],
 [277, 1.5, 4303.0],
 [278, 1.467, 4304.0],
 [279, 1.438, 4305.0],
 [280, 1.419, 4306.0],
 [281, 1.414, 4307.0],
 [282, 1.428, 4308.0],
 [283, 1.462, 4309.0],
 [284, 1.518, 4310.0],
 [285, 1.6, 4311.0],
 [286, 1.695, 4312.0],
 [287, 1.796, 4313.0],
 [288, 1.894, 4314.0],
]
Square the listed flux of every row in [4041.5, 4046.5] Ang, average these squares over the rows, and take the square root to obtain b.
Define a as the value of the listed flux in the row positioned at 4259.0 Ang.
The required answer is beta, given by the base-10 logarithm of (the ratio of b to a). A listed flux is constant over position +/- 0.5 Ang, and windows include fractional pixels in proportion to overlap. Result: -0.02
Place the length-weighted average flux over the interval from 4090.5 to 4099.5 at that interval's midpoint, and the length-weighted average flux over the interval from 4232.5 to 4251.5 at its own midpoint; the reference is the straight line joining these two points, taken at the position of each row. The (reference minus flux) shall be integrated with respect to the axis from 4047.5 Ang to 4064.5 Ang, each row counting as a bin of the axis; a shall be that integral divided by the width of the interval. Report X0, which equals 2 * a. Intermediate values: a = -0.05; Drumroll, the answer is -0.10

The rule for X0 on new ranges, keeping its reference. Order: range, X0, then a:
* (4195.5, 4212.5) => 0.42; 0.21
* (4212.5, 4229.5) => 0.42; 0.21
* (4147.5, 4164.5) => 0.29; 0.14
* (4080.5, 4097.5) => -0.27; -0.14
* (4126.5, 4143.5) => 0.34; 0.17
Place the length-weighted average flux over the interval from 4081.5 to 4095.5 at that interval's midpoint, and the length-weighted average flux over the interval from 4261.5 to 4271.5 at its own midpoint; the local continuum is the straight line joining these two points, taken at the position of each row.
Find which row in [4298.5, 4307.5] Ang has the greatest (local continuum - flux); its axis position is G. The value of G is 4307.0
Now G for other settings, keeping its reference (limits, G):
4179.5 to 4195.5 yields 4195.0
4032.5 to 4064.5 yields 4061.0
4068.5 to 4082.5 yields 4078.0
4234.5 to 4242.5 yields 4235.0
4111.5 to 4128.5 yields 4128.0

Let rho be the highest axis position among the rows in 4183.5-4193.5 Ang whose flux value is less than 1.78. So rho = 4193.0 Ang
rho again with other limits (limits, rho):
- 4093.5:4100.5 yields 4100.0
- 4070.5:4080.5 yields 4078.0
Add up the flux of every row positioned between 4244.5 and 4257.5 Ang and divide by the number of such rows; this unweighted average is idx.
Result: 2.05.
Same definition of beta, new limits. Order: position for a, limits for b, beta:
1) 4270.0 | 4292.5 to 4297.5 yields -0.04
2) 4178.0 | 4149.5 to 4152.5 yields -0.02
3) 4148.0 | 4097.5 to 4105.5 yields 0.02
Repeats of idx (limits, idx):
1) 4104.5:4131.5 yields 1.87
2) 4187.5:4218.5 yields 1.78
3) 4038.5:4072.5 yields 1.80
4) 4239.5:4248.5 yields 2.14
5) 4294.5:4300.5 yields 1.70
